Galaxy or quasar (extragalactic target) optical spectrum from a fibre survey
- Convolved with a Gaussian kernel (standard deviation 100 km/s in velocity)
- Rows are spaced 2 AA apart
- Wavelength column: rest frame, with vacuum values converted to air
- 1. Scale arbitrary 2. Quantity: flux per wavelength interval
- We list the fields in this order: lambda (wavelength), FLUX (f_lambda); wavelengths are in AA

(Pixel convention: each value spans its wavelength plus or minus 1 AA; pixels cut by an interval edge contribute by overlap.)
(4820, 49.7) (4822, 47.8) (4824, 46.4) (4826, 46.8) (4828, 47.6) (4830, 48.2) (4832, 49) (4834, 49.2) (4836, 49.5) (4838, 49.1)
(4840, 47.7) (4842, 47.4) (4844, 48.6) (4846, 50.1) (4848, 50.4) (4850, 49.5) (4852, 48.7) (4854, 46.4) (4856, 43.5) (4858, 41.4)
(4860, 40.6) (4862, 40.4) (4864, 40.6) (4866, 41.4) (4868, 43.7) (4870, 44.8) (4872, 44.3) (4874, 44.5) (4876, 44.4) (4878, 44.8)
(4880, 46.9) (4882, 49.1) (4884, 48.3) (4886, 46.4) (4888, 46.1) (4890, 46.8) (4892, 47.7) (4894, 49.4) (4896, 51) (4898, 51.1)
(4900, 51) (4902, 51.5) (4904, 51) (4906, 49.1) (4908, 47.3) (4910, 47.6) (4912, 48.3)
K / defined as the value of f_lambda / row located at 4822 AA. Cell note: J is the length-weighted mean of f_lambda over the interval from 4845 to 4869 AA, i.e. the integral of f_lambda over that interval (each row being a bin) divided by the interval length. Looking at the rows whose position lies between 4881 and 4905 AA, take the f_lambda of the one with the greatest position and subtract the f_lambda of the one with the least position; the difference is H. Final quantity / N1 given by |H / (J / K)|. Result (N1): 2.0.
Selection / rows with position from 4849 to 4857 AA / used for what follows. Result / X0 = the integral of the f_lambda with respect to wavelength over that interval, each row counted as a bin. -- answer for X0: 376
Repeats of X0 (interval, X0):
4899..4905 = 307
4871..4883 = 548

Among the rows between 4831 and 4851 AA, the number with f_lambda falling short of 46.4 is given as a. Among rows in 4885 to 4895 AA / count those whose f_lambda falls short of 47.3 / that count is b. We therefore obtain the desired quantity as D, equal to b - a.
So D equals 3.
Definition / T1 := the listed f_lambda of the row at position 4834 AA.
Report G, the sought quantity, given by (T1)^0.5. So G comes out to 7.01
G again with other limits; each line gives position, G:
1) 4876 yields 6.66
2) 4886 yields 6.81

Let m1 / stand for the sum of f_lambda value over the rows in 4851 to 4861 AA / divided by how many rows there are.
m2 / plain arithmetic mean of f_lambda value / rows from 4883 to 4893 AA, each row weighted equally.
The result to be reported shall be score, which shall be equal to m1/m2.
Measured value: 0.94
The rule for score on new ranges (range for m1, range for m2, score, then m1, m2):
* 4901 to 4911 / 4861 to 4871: 1.17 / 49.3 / 42.2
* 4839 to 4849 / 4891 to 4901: 0.98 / 48.8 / 50.0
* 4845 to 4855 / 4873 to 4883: 1.07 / 49.0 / 45.9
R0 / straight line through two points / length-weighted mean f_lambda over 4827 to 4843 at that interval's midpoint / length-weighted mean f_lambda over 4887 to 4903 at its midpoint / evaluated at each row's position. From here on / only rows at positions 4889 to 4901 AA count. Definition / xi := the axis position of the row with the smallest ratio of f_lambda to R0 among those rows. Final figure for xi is 4890 AA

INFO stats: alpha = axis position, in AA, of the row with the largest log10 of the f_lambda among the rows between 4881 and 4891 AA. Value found 4882 AA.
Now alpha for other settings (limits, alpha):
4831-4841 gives 4836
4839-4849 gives 4848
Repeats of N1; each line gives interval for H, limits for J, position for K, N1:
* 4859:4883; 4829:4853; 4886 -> 8.1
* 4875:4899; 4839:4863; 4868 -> 6.3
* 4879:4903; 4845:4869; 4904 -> 5.2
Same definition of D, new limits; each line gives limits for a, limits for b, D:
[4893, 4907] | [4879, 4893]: 4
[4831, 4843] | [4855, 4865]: 5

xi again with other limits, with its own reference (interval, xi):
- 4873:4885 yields 4876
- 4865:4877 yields 4866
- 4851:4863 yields 4862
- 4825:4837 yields 4826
